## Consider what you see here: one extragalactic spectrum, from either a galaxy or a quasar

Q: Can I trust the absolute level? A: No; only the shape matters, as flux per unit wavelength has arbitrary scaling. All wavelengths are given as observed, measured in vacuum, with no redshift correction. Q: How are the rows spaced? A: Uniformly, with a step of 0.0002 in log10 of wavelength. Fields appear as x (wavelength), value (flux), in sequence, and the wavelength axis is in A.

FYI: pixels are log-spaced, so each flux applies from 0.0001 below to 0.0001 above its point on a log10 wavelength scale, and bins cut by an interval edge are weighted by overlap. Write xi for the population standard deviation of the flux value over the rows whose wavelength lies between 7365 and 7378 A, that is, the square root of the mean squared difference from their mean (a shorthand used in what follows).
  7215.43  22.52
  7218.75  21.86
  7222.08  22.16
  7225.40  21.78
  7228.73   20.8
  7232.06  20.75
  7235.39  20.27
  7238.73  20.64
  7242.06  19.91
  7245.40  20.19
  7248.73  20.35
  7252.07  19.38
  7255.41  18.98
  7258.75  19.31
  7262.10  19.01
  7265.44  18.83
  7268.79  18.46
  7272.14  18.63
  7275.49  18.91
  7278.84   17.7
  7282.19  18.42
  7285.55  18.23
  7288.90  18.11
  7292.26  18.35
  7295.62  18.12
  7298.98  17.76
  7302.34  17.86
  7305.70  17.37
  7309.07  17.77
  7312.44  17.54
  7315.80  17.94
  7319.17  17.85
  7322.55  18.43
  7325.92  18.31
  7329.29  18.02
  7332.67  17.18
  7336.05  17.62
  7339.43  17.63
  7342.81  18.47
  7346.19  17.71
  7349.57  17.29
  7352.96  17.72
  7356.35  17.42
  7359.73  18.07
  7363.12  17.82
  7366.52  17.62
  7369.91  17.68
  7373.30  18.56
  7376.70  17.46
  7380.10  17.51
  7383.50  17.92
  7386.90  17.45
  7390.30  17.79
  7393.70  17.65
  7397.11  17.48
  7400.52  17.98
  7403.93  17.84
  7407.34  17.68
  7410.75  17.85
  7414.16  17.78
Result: 0.43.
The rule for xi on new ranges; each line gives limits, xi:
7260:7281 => 0.44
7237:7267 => 0.63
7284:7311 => 0.30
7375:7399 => 0.17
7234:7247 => 0.26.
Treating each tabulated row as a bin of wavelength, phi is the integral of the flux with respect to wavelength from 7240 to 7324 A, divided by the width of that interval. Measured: 18.54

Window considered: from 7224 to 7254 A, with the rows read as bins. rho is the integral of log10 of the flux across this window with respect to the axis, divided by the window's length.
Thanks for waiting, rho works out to 1.31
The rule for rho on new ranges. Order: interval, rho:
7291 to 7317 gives 1.25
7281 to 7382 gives 1.25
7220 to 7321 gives 1.28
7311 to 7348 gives 1.25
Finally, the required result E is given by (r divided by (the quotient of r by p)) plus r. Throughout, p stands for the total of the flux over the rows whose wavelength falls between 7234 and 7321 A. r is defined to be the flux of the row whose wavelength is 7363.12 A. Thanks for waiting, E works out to 504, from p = 486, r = 17.82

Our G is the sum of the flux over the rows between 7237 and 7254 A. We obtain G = 100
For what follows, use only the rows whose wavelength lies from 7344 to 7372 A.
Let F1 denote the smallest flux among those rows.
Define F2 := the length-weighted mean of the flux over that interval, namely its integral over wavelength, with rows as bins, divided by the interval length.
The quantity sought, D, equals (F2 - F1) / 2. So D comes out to 0.20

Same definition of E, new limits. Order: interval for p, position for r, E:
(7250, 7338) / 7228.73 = 495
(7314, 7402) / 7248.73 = 483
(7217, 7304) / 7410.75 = 523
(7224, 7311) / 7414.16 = 514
